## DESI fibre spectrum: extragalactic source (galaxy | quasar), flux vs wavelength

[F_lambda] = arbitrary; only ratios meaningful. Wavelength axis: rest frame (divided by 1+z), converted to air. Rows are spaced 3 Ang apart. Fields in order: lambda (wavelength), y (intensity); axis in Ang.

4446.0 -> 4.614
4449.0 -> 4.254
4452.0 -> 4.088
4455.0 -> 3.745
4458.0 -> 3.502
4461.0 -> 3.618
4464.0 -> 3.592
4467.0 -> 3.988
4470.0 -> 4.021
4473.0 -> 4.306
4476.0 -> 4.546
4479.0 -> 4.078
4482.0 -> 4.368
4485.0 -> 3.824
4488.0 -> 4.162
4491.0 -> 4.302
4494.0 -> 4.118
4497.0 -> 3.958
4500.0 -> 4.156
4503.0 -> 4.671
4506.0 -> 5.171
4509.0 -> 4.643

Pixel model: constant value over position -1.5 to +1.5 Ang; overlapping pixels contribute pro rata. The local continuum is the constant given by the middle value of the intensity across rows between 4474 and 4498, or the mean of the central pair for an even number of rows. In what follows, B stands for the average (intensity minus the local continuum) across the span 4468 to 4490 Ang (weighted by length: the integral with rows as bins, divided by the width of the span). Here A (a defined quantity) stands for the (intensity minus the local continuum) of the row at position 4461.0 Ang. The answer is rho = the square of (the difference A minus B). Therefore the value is 0.32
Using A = -0.52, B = 0.04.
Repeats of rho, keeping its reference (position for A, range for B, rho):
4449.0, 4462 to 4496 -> 0.02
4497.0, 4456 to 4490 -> 0.00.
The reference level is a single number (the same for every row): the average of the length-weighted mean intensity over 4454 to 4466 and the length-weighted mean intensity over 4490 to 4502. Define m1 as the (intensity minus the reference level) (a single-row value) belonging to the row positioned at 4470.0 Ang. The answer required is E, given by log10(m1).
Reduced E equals -0.87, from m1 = 0.13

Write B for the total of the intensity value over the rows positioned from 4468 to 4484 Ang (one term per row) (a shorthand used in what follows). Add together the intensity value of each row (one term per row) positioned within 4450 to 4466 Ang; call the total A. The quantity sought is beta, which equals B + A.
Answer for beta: 39.9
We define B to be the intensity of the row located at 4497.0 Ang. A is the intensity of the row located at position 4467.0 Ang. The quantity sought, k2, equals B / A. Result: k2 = 0.99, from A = 3.988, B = 3.958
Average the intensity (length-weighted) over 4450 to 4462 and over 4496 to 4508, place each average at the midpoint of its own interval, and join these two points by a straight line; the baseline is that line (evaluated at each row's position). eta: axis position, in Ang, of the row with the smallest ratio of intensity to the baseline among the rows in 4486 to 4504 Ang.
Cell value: 4497.0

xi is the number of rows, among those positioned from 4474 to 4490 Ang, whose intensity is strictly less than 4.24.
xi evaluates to 3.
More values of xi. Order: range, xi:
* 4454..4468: 5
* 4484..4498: 4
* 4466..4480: 3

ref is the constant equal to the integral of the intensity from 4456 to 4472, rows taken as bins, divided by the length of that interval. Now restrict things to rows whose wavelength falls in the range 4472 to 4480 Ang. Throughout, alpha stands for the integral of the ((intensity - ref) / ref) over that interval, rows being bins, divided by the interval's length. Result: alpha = 0.15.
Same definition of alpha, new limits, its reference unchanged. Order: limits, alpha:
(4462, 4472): 0.03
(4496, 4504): 0.13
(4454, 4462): -0.04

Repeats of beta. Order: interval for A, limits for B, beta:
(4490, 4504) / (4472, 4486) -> 42.3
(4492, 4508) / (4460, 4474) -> 41.6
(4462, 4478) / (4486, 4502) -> 41.1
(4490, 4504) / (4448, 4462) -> 40.4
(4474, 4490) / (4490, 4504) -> 42.2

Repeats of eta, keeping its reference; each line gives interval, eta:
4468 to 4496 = 4485.0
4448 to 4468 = 4464.0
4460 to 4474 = 4464.0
